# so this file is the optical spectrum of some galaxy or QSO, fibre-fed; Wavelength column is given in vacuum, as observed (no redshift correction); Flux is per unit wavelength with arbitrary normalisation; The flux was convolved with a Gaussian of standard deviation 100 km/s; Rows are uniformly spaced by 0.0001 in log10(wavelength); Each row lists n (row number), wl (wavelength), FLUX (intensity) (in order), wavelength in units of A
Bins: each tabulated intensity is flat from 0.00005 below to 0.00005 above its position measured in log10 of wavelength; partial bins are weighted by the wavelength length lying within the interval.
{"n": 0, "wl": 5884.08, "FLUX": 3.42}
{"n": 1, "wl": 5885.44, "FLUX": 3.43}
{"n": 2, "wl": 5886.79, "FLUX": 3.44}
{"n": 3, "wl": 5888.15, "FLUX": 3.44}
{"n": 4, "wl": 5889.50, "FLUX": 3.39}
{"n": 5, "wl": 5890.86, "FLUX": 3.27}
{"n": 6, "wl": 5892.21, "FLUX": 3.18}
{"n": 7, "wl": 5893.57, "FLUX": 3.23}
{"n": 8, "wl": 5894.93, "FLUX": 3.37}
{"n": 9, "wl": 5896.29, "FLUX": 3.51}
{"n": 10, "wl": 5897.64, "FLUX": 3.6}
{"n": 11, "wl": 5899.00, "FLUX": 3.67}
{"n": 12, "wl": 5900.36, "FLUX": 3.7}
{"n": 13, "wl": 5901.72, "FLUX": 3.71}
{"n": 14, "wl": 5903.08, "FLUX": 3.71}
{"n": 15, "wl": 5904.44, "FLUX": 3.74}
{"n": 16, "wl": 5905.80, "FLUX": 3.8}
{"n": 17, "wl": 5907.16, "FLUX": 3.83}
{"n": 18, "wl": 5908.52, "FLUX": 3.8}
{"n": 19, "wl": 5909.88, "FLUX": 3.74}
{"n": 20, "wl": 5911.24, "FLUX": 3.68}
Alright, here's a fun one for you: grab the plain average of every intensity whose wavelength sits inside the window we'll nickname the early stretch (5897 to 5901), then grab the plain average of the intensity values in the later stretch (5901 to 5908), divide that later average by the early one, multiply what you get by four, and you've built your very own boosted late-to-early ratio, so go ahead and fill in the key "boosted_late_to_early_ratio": 4.11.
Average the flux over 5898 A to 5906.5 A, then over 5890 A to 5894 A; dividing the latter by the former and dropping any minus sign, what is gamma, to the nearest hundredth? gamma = 0.87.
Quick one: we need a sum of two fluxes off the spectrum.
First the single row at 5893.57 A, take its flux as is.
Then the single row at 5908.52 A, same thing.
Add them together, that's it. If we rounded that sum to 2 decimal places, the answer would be 7.03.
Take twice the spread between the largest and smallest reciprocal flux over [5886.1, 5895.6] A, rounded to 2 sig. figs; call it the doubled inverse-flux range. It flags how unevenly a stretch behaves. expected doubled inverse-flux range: 0.048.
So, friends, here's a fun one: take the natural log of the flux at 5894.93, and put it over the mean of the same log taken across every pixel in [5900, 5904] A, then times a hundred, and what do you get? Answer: 92.7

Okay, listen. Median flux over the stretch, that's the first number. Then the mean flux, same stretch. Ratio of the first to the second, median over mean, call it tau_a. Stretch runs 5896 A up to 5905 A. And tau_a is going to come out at 1.01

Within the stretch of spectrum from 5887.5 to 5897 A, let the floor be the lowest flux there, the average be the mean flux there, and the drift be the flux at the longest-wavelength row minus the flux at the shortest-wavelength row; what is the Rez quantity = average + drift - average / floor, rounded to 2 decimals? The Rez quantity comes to 2.36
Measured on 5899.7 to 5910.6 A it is 2.78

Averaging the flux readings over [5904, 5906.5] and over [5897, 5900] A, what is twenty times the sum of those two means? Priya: 148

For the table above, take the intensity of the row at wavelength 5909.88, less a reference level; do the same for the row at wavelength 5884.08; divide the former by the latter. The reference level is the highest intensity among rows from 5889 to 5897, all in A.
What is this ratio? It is -2.6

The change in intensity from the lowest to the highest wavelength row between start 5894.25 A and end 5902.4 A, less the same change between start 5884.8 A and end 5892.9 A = 0.59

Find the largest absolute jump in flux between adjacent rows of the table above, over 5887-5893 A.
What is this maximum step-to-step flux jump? 0.12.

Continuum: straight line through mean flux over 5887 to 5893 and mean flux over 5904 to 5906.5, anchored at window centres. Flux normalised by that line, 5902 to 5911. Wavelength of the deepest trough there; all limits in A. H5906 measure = 5909.88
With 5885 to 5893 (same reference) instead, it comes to 5892.21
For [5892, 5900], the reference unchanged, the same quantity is 5892.21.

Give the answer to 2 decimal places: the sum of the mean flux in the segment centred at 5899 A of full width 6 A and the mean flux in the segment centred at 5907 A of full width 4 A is 7.45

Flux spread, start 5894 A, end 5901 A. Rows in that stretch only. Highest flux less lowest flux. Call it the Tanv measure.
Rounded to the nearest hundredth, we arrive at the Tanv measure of 0.33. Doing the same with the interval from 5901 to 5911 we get 0.12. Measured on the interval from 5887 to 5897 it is 0.33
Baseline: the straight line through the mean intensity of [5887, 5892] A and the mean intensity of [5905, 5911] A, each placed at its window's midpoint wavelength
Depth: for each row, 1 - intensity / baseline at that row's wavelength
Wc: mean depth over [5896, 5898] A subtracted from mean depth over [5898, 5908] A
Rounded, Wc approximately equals -0.01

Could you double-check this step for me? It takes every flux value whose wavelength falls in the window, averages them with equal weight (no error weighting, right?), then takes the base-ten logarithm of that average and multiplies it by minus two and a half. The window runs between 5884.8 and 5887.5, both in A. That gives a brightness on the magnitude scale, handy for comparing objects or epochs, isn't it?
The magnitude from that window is -1.34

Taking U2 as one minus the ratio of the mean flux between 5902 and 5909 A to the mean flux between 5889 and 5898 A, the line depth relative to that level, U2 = -0.12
